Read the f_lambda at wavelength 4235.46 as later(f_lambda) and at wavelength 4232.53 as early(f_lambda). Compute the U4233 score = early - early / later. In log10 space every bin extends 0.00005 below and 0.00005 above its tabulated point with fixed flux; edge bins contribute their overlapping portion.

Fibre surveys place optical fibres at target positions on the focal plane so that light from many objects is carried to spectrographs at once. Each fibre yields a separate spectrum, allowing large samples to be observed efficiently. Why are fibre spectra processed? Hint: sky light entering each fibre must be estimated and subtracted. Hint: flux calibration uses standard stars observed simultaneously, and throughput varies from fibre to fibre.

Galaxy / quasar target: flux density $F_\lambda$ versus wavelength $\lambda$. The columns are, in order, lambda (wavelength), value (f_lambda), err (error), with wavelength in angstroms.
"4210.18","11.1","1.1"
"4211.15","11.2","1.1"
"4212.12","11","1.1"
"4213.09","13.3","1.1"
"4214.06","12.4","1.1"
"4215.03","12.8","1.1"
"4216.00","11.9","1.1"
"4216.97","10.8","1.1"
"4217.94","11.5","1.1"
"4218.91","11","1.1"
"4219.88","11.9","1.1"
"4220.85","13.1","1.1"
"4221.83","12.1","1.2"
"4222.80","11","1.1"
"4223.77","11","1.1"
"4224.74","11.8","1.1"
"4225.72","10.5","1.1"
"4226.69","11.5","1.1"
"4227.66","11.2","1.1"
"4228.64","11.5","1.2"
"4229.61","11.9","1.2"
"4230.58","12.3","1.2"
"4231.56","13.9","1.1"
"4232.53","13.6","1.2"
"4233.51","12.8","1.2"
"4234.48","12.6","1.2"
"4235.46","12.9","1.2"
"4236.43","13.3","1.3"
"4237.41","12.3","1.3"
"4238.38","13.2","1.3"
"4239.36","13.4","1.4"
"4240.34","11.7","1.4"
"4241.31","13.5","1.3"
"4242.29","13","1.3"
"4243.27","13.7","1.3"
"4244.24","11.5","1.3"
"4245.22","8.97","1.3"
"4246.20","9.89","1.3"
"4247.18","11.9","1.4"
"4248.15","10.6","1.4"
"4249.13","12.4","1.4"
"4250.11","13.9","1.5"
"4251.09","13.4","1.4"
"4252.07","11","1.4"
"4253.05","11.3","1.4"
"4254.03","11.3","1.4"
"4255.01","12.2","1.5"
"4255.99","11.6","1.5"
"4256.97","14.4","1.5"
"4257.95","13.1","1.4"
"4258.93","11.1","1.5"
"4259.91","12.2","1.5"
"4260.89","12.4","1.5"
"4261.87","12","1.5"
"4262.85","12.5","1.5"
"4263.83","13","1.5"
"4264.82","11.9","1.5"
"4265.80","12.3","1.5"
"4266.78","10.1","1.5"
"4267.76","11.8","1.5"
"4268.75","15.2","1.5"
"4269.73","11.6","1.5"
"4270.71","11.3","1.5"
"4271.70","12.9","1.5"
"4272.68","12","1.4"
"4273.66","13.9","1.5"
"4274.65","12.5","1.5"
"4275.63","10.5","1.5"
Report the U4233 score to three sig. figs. 12.5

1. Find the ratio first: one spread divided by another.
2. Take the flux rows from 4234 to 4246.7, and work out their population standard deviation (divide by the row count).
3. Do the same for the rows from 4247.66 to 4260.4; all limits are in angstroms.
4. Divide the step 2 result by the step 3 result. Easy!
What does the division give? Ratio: 1.21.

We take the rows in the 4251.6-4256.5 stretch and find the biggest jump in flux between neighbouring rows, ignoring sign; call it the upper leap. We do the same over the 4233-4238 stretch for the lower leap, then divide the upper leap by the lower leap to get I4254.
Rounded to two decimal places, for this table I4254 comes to 0.90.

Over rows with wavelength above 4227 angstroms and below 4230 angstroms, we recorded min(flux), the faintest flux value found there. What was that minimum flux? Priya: 11.2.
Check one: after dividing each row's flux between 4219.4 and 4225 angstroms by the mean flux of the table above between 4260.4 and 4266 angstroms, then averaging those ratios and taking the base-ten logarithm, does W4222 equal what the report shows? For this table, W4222 -0.019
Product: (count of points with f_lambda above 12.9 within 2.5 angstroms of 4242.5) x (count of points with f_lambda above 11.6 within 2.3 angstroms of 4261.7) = 15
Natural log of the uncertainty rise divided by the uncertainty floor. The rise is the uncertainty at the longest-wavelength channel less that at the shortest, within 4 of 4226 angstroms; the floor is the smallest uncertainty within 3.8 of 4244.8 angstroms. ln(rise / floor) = -2.56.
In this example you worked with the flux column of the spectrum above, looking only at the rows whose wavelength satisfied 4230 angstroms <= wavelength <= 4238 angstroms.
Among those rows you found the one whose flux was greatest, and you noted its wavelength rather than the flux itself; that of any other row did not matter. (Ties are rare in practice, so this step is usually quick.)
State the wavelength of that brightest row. 4231.56 angstroms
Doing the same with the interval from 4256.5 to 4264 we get 4256.97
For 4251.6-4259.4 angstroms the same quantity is 4256.97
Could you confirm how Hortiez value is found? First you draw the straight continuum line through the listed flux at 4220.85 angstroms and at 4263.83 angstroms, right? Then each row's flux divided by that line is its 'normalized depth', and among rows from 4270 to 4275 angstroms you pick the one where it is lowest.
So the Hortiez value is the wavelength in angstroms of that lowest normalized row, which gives 4270.71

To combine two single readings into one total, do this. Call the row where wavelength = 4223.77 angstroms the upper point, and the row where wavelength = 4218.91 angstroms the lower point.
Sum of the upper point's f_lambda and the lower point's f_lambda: 22.0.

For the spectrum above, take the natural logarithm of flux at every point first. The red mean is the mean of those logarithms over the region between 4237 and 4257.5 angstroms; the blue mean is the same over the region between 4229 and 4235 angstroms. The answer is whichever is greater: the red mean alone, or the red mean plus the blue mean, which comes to 5.04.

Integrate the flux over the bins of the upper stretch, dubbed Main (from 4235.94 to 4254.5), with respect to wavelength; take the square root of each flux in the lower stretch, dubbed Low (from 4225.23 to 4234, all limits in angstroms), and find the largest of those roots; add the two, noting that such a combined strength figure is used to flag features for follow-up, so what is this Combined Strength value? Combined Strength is 229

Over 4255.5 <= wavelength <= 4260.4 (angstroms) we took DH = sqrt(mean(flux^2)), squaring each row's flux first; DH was 12.5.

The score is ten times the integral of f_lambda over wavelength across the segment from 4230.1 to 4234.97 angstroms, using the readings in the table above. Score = 635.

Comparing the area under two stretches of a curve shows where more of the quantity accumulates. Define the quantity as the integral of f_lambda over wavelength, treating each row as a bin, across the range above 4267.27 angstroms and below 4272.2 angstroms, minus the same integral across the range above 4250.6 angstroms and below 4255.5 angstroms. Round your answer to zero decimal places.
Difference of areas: 4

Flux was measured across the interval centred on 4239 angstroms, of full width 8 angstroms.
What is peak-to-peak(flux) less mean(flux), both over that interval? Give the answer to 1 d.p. -11.1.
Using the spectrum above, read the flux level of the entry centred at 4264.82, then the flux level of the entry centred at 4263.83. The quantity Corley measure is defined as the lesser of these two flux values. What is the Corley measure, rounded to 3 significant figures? 11.9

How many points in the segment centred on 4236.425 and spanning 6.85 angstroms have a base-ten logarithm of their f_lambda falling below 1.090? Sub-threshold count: 1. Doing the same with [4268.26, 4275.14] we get 3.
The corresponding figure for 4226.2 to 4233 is 5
